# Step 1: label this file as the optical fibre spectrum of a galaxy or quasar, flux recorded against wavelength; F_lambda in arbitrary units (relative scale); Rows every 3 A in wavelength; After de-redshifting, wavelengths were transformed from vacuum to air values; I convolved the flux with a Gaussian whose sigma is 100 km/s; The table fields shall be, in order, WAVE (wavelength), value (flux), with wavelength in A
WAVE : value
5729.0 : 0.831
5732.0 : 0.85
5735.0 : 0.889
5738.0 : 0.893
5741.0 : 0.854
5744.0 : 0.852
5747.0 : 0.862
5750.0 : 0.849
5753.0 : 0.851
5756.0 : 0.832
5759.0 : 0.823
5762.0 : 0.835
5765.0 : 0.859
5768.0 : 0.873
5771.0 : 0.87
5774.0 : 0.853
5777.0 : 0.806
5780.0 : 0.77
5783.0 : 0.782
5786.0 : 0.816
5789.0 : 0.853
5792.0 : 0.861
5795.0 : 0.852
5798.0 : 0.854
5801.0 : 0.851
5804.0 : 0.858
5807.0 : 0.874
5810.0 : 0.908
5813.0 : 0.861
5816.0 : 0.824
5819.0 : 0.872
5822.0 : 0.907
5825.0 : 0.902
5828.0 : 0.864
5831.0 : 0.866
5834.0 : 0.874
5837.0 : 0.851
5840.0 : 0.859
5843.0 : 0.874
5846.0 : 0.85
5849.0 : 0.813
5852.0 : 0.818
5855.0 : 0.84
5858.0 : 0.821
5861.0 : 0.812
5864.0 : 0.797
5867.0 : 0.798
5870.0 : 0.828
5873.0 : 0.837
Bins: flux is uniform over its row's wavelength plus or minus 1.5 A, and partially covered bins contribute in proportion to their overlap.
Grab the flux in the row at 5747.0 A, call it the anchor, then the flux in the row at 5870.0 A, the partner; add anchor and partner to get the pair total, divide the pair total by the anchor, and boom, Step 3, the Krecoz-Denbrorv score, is 1.96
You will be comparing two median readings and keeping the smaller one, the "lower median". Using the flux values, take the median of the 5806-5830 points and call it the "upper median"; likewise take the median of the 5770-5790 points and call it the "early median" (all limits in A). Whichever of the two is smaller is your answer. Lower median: 0.816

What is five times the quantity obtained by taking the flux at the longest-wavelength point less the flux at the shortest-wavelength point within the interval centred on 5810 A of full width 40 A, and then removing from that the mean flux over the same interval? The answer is -4.3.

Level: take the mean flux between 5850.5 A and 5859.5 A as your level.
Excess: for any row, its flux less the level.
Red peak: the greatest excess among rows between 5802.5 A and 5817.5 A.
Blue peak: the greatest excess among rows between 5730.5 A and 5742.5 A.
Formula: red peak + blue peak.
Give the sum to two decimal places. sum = 0.15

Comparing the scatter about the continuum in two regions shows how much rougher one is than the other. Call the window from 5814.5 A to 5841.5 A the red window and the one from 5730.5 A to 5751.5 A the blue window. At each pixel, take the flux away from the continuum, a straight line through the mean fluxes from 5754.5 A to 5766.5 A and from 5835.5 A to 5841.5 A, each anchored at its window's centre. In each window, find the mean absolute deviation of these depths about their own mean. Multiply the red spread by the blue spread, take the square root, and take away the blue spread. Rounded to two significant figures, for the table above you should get 0.0012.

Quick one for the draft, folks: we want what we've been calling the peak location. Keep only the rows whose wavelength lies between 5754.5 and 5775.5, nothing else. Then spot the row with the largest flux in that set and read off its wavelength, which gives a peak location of 5768.0 A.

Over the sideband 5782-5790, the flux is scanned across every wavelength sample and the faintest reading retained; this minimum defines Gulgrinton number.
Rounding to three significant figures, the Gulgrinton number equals 0.782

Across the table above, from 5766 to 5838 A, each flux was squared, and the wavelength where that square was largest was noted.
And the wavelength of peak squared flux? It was 5810.0 A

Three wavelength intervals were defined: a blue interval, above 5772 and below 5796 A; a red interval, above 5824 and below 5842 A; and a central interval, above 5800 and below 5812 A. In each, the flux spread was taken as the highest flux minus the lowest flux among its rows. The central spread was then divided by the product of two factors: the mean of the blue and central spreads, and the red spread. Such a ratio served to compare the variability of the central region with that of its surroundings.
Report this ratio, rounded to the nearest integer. 15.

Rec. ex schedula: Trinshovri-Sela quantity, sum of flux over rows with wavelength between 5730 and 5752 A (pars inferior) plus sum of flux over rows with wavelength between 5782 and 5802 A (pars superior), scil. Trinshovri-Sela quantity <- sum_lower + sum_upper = 11.9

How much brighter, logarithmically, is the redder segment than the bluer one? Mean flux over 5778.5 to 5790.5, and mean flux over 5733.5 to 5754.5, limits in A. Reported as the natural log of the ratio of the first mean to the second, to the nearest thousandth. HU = -0.071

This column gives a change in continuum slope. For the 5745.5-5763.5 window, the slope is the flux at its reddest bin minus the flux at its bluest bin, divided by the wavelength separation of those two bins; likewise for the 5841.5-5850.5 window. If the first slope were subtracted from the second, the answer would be -0.008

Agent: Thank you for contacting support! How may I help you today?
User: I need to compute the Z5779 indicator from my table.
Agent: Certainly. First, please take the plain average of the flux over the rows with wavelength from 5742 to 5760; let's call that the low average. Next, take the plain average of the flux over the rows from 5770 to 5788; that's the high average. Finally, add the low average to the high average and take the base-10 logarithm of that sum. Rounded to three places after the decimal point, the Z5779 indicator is 0.220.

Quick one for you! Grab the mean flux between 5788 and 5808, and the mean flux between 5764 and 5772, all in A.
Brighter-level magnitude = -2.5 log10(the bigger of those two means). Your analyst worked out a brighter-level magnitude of 0.15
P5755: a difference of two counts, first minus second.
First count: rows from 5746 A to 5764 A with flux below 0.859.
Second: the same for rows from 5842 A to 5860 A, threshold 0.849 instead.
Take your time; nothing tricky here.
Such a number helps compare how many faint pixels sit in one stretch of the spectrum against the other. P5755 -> 1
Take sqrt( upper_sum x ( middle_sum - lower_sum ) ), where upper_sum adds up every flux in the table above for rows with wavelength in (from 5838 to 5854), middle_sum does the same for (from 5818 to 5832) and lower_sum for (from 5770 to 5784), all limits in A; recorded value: 1.2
